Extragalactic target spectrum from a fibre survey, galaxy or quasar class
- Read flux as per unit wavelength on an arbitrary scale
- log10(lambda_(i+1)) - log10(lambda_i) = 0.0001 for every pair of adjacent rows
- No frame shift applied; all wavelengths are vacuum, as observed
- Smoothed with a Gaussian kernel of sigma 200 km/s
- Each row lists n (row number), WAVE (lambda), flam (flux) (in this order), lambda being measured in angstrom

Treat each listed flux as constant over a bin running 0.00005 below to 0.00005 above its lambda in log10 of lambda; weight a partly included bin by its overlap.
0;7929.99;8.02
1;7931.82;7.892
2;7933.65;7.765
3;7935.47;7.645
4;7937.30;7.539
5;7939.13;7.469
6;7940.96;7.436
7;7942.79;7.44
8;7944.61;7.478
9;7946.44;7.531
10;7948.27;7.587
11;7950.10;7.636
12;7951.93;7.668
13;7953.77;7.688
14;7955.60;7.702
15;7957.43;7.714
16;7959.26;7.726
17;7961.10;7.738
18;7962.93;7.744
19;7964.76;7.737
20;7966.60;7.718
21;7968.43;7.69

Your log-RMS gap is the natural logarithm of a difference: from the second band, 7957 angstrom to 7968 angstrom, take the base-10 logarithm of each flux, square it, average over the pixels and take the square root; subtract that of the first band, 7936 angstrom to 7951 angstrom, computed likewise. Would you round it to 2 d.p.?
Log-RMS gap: -4.40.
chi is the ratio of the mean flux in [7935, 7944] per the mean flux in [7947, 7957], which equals 0.980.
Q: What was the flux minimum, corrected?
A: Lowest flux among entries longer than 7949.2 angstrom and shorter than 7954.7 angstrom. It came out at 7.636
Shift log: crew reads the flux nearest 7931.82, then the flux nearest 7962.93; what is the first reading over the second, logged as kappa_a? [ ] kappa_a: 1.02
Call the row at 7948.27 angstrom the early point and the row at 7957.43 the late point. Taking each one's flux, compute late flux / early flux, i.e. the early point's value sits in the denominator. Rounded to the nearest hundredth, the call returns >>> 1.02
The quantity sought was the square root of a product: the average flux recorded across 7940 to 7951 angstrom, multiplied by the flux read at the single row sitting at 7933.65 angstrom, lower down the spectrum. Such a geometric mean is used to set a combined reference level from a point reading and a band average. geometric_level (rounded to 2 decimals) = 7.64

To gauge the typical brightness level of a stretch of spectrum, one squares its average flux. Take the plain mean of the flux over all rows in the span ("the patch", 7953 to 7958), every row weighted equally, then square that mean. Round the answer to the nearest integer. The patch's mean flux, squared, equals 59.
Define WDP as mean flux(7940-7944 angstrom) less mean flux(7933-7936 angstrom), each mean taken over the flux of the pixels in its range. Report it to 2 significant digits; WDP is -0.27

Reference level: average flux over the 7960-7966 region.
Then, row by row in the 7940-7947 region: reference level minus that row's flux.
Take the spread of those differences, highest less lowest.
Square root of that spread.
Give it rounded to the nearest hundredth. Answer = 0.31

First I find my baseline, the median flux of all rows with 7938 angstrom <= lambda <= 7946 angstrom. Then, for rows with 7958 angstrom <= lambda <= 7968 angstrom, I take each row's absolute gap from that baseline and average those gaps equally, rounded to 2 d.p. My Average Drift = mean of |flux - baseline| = 0.28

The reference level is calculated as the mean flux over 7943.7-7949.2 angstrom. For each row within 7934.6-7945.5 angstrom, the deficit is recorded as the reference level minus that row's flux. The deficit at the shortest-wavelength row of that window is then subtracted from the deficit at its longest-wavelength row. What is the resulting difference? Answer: 0.17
